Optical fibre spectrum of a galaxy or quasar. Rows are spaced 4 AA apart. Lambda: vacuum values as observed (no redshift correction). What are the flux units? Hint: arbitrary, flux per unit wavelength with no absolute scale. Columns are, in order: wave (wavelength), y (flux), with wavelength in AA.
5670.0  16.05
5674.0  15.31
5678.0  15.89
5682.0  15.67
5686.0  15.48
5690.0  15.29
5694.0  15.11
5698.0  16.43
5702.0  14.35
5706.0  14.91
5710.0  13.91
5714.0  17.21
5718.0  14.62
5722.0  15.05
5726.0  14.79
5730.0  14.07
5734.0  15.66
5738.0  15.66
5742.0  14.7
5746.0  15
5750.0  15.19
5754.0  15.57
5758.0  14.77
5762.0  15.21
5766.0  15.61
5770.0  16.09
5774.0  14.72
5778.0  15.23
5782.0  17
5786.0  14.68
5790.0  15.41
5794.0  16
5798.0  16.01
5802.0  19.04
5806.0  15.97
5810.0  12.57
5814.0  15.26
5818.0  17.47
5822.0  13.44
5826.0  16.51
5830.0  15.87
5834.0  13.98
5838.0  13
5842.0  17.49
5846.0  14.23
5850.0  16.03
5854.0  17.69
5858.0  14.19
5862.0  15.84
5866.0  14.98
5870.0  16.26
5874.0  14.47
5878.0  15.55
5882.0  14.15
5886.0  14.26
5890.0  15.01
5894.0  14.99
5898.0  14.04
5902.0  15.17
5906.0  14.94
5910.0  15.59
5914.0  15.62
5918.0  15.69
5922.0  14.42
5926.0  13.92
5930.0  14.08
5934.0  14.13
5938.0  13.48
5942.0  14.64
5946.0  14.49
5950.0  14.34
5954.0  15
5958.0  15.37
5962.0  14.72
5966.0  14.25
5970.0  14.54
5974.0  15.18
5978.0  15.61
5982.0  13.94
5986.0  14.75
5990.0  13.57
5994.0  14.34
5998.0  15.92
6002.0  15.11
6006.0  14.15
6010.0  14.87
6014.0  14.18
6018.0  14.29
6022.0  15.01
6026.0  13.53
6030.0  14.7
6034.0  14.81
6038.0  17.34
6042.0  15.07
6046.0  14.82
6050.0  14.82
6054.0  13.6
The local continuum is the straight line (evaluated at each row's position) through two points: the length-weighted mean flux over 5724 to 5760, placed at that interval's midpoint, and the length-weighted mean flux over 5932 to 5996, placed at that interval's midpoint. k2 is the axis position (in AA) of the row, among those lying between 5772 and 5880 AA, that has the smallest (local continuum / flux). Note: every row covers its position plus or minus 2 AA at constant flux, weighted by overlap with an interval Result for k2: 5802.0 AA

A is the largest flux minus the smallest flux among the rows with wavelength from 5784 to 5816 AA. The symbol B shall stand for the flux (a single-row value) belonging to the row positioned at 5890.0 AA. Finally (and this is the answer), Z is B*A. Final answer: 97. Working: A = 6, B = 15.01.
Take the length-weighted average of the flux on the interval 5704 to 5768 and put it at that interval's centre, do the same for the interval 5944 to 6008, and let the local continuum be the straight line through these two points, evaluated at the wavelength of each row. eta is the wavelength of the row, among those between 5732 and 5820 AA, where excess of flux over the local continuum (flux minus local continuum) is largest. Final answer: 5802.0 AA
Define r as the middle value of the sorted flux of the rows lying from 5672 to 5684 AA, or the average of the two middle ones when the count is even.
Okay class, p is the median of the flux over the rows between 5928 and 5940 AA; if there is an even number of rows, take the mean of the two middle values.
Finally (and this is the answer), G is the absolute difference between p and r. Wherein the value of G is 1.59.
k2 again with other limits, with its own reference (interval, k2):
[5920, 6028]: 5998.0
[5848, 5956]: 5854.0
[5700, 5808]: 5802.0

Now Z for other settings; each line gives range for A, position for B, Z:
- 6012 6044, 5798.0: 61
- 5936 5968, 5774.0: 28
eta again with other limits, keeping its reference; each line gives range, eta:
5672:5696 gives 5678.0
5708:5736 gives 5714.0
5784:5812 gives 5802.0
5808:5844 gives 5842.0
